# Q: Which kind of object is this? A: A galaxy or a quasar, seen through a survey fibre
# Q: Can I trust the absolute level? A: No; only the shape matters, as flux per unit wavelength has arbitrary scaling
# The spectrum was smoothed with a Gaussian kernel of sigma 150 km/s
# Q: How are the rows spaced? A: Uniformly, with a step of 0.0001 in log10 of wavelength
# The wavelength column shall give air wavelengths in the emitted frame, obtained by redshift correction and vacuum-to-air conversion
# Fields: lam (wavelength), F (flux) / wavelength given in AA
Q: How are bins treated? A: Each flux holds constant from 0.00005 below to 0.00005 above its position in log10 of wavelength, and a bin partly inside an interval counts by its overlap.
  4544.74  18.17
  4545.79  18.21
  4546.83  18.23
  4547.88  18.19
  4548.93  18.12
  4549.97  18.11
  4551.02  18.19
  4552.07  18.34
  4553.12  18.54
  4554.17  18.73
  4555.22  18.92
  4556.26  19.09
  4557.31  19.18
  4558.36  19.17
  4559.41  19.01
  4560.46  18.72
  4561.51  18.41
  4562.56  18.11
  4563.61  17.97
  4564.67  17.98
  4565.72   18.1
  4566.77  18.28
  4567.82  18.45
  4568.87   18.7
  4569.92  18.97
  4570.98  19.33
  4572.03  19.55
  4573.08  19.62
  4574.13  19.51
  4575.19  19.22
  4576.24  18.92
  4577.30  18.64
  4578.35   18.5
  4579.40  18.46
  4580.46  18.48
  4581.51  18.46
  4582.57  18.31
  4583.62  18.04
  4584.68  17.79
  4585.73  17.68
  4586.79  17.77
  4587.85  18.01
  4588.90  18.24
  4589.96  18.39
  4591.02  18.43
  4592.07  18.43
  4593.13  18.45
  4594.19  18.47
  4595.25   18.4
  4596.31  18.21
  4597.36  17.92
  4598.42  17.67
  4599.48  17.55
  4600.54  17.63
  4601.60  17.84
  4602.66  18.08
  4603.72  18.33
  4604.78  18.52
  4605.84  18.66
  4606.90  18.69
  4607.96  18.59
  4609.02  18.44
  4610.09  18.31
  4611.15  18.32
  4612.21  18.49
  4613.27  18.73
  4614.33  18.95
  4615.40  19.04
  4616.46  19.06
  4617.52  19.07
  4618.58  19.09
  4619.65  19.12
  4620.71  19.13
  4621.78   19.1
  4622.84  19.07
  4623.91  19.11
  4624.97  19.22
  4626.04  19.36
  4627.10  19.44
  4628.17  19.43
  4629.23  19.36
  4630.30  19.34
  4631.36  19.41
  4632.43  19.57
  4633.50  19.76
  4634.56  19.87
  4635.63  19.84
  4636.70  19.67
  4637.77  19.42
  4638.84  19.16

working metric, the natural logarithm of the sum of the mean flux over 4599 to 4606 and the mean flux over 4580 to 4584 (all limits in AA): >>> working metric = 3.59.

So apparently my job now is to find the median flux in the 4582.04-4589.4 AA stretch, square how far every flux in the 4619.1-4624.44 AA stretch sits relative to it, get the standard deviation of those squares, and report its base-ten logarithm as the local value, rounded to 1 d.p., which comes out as -1.3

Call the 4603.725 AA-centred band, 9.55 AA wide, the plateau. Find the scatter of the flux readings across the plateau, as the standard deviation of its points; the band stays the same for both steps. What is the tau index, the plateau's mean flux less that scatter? 17.8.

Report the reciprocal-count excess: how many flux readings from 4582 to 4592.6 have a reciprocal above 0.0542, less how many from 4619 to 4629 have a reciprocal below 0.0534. 1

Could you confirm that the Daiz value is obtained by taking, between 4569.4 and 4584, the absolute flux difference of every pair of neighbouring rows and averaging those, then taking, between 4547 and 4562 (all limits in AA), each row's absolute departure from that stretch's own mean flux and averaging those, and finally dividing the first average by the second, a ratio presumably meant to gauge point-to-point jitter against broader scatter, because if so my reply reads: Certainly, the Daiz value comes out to 0.50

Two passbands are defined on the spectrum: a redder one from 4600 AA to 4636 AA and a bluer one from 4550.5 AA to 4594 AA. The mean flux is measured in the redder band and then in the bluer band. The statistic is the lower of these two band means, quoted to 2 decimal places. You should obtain 18.56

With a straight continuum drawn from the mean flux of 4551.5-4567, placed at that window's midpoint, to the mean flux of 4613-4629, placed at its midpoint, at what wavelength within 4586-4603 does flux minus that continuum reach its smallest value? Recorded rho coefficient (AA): 4599.48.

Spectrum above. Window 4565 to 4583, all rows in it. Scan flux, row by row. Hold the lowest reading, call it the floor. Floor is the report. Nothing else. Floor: 18.1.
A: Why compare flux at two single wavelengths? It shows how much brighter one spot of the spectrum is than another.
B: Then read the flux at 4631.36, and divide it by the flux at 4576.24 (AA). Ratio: 1.03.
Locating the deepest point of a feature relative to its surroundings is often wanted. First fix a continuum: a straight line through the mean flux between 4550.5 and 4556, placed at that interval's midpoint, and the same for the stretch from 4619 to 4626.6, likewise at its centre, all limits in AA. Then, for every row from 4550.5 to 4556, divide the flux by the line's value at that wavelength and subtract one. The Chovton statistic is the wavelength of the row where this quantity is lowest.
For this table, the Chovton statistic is 4551.02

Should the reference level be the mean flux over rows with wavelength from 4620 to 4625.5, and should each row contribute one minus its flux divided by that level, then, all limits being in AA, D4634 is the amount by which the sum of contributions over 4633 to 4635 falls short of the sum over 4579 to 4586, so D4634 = 0.4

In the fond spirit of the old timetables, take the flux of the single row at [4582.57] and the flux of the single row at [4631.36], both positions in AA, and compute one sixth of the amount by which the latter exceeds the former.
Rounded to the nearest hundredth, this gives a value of 0.18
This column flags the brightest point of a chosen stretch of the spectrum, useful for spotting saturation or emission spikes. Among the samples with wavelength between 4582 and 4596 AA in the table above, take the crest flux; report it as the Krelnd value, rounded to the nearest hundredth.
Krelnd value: 18.47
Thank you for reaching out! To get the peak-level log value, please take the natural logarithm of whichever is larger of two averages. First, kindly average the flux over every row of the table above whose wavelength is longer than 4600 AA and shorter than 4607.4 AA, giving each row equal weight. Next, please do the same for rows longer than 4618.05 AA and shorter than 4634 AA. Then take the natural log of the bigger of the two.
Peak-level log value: 2.960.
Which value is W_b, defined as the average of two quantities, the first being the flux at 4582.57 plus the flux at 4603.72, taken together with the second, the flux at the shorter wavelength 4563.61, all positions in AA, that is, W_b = 27.3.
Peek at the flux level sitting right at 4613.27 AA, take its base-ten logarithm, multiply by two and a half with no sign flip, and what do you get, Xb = 3.18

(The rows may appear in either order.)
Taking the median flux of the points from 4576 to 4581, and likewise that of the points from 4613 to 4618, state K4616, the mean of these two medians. 18.8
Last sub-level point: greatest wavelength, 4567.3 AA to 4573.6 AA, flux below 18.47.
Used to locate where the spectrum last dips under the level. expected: 4567.82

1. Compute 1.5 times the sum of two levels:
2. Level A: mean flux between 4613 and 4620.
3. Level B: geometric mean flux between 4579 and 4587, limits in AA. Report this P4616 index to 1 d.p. 55.7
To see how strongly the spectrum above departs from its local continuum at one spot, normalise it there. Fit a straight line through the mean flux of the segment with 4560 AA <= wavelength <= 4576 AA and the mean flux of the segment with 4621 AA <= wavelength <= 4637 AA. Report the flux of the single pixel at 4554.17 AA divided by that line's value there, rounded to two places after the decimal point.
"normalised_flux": 1.01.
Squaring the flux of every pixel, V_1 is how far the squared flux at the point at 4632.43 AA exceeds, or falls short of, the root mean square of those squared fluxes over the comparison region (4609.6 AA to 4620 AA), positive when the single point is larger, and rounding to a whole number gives 29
